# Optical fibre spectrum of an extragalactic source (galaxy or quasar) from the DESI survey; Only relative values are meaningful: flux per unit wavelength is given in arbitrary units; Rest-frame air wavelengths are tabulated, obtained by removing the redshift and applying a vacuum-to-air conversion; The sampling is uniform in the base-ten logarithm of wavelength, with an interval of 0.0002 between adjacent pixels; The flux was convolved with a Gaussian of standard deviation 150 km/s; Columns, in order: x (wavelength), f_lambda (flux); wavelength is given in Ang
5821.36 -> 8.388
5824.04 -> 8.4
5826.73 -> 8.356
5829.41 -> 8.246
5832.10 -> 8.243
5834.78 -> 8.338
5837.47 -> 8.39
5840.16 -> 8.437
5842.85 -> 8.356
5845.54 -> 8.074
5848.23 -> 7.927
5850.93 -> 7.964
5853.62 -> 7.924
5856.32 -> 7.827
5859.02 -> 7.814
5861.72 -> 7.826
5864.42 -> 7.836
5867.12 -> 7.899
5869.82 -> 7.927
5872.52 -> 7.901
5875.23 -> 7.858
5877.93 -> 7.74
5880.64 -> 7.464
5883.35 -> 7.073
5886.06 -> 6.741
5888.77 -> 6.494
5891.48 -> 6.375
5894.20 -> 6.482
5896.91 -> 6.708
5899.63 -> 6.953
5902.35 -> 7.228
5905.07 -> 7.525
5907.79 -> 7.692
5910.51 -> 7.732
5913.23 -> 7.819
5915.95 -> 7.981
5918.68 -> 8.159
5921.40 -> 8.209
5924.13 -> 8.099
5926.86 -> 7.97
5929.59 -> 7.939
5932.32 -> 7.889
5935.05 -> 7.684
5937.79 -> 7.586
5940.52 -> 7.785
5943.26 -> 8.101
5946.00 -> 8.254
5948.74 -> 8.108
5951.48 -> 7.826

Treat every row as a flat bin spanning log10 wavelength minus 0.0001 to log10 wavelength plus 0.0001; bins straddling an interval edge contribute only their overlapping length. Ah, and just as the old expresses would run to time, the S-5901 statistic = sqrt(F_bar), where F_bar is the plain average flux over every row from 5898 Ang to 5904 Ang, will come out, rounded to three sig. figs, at 2.66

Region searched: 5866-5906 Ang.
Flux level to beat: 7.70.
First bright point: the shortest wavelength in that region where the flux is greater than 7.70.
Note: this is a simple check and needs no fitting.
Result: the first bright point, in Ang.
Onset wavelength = 5867.12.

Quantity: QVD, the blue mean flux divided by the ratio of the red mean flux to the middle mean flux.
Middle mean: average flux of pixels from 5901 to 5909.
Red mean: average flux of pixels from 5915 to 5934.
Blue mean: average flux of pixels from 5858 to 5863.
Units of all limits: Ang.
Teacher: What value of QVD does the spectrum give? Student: 7.3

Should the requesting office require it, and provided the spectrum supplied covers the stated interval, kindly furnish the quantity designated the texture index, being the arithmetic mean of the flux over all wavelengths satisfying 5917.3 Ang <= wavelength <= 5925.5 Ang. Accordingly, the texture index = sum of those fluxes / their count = 8.2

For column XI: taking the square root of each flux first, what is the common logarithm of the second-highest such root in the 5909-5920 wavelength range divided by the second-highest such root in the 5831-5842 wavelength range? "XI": -0.011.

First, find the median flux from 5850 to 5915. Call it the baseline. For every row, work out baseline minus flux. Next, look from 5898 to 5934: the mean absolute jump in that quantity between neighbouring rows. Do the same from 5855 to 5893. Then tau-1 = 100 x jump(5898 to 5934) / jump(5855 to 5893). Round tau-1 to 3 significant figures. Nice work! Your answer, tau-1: 102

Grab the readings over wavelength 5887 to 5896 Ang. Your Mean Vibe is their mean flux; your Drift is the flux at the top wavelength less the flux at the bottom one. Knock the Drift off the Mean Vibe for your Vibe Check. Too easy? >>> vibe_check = 6.5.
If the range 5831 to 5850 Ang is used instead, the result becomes 8.6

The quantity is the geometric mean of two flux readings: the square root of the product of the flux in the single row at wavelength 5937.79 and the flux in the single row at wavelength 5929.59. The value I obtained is 7.8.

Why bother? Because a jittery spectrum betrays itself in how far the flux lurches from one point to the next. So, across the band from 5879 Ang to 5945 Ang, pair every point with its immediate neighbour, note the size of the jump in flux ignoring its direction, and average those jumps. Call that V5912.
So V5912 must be 0.18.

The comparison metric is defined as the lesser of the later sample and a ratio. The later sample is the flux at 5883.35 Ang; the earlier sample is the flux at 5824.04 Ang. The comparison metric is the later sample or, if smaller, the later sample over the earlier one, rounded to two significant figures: 0.84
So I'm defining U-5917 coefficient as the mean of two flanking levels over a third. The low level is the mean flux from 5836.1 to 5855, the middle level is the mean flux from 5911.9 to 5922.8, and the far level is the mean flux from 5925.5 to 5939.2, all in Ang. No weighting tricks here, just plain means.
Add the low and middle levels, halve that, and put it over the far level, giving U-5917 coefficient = 1.04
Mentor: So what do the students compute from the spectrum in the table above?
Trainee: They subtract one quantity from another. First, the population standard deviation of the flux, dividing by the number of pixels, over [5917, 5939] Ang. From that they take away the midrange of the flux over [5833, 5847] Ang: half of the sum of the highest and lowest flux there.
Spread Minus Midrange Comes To -8.0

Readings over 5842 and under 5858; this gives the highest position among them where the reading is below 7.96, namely 5856.32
